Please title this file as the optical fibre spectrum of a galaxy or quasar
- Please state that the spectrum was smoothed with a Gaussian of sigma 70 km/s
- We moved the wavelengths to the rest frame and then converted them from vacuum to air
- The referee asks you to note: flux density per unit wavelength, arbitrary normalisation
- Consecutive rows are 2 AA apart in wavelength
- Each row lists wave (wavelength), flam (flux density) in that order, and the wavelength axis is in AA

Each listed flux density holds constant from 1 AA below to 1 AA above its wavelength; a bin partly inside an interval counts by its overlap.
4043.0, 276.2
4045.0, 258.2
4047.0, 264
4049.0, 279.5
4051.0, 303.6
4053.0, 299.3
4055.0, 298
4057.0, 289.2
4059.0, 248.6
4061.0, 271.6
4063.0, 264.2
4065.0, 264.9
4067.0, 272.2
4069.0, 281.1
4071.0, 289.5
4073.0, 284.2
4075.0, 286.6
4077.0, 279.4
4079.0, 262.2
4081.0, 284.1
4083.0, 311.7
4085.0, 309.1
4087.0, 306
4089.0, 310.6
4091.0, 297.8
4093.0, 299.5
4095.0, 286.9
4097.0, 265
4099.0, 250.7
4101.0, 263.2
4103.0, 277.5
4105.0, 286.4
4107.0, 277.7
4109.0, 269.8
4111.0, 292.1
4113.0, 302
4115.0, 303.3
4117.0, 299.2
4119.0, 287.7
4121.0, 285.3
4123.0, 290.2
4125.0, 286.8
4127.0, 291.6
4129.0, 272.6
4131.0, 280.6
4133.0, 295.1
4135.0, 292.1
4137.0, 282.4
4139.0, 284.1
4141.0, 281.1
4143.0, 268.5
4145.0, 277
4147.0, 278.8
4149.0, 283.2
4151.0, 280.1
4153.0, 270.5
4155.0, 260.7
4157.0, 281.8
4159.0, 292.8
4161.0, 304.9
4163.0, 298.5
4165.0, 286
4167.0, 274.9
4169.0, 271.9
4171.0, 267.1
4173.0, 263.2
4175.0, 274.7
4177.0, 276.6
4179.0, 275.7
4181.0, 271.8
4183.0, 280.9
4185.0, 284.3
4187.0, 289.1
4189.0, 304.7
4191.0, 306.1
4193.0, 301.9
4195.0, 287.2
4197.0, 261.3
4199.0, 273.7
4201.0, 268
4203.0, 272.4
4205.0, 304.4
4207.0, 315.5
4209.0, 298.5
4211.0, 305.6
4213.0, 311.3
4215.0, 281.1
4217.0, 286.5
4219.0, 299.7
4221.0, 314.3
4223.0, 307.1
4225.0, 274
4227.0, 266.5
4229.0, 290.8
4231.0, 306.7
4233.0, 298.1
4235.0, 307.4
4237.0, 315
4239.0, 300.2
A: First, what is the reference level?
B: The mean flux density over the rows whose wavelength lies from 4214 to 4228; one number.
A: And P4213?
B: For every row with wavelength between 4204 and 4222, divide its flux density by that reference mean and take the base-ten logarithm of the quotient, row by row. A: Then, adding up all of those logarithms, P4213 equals 0.16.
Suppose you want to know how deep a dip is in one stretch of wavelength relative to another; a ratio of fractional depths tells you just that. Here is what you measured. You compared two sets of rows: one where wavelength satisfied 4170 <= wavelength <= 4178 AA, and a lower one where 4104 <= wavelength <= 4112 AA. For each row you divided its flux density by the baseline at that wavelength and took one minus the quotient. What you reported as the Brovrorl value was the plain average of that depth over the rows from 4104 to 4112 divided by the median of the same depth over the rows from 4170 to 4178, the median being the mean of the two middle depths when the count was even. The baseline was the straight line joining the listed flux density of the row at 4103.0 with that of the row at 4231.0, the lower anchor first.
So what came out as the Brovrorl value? -0.1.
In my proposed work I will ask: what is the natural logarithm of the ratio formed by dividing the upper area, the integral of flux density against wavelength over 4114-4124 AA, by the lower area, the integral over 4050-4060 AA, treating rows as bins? 0.019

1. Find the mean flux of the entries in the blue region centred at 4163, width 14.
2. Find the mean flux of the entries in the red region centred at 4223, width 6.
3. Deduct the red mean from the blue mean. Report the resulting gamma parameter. -11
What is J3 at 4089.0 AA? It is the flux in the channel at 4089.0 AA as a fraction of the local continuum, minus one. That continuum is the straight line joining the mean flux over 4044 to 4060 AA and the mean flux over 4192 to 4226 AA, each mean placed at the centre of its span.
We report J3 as 0.098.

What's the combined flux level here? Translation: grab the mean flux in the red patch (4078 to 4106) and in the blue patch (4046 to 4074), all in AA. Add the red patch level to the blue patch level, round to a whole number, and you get 566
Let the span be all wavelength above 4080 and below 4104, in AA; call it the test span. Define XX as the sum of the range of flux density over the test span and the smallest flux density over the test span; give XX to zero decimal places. 312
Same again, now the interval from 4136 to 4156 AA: 284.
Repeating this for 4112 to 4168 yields 305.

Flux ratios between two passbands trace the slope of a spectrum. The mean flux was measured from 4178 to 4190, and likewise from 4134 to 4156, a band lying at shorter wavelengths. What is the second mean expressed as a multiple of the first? 0.978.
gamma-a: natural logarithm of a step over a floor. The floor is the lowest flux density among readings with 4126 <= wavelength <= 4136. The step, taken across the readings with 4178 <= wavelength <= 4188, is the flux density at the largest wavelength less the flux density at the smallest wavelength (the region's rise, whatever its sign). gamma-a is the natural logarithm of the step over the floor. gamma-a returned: -3.0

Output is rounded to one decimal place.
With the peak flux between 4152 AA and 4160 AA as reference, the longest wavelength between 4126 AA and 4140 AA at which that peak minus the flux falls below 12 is 4139.0 AA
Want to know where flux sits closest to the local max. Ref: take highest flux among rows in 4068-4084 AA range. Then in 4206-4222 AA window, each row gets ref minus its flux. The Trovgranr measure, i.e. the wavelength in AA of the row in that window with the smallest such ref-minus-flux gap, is 4207.0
